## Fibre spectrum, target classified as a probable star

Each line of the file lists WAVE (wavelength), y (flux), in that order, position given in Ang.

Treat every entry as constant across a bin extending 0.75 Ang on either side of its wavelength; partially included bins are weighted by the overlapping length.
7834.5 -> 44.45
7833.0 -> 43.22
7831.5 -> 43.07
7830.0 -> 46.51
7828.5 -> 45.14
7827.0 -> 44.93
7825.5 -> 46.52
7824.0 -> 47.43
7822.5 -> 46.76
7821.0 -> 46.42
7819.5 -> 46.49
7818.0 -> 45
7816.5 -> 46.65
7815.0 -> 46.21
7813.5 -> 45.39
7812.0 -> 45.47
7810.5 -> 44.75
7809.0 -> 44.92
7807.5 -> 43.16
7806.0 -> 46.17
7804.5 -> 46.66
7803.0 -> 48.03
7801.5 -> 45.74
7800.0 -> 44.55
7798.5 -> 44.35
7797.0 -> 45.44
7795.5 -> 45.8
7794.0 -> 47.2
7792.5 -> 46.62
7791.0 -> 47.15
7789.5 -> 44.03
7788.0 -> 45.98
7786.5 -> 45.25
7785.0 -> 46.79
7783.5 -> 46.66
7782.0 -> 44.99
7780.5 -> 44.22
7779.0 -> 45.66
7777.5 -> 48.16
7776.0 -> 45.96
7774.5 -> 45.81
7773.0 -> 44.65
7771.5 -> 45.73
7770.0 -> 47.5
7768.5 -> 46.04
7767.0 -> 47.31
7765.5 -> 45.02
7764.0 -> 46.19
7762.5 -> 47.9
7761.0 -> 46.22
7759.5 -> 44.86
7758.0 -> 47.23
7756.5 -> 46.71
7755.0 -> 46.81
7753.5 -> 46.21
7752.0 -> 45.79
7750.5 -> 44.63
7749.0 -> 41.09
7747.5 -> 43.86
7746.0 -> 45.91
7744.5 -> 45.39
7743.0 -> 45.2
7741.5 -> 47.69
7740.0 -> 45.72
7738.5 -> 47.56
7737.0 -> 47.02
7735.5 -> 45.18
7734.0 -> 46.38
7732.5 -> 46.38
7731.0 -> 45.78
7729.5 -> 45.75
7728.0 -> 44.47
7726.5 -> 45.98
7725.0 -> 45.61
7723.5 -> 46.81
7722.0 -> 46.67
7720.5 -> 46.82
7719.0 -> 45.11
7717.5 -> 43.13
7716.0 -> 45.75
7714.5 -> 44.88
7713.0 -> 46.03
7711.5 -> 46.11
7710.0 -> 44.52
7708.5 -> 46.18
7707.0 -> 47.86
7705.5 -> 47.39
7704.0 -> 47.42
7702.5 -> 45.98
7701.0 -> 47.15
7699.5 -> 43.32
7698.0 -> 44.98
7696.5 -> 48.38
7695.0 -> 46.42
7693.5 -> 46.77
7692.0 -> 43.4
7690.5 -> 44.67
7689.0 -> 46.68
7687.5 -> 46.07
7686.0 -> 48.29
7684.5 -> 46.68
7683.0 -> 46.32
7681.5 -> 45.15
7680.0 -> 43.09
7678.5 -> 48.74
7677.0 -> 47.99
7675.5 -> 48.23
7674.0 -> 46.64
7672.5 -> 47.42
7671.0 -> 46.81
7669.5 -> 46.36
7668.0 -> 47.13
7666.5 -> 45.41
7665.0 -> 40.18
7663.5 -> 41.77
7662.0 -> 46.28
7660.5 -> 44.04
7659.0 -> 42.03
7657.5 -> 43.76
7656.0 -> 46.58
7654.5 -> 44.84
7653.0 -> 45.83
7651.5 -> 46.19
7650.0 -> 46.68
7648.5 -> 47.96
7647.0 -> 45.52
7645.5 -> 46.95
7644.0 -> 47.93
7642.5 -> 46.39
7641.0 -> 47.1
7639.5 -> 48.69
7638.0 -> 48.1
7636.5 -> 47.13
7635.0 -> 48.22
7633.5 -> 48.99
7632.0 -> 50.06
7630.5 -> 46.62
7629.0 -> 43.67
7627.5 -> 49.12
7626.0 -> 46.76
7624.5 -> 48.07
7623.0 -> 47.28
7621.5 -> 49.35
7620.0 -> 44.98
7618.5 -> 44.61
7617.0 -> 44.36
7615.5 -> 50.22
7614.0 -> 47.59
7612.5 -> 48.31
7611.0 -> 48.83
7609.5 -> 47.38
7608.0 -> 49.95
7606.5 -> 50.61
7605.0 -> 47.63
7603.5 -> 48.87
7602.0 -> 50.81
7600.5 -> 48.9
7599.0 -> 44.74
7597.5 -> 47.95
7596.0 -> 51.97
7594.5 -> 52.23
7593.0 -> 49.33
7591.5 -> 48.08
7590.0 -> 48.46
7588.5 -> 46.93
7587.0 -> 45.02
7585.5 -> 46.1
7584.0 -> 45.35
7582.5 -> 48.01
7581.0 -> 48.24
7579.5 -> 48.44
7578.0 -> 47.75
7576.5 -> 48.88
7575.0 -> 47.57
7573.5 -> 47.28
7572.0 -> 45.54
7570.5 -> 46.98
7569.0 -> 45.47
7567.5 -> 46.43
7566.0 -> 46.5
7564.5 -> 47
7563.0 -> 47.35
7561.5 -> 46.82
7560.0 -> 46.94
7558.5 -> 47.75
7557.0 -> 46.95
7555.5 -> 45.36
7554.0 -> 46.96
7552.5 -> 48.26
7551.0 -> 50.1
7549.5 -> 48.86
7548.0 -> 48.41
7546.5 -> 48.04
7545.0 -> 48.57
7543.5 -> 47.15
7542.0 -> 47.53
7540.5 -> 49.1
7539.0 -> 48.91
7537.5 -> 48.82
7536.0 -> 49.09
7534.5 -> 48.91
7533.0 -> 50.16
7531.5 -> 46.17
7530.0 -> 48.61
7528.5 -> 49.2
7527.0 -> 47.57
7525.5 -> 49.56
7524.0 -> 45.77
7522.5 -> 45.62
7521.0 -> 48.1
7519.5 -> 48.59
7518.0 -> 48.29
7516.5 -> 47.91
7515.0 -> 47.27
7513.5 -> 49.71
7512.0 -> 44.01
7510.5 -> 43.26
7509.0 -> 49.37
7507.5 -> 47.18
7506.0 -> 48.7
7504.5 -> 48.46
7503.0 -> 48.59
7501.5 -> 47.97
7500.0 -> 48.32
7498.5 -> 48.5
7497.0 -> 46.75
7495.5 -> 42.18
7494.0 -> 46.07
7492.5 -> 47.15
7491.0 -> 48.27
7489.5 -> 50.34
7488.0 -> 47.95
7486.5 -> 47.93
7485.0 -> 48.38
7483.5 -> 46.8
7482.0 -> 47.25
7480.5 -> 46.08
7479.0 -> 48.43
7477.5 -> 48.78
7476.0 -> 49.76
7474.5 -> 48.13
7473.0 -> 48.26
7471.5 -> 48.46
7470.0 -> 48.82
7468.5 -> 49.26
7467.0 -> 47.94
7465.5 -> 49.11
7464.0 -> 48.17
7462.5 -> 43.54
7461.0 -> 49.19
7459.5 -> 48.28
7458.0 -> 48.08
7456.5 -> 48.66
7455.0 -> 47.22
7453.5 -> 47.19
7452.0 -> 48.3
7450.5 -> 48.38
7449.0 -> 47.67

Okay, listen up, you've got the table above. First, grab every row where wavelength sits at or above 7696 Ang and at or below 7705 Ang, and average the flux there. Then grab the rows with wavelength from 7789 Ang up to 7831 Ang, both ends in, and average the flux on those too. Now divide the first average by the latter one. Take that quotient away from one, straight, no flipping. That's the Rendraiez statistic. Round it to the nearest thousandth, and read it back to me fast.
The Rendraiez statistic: -0.008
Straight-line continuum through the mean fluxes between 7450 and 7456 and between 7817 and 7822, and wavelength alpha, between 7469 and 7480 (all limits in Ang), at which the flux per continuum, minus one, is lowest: 7474.5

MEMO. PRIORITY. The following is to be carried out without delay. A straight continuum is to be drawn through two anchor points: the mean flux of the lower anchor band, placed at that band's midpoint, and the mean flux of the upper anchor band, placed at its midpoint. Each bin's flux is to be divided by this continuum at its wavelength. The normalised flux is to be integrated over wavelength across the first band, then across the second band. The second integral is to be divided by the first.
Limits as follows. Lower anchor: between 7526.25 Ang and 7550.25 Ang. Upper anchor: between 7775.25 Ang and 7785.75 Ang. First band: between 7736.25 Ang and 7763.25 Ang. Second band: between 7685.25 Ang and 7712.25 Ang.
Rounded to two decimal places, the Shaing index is 1.00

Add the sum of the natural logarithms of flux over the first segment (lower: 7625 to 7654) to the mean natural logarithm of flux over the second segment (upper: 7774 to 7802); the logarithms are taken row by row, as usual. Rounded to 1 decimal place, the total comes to 77.1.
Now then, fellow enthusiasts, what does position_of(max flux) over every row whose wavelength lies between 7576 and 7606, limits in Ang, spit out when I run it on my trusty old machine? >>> 7594.5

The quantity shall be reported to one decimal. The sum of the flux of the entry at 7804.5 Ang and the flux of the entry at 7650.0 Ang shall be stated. 93.3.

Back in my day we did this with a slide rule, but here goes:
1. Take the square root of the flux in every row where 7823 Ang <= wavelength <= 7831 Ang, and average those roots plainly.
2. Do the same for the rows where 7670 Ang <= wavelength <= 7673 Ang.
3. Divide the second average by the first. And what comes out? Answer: 1.01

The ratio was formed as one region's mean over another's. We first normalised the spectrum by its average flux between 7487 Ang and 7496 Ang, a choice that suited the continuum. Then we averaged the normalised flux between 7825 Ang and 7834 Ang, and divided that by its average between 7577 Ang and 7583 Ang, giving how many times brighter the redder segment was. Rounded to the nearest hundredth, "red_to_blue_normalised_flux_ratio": 0.93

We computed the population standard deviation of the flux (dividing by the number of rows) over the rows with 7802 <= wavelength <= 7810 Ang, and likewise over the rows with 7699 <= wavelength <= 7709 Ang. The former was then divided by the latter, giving 1.1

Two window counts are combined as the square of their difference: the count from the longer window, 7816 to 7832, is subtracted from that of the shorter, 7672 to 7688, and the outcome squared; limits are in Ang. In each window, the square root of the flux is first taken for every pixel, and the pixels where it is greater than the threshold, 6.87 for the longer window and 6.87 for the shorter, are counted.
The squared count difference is 16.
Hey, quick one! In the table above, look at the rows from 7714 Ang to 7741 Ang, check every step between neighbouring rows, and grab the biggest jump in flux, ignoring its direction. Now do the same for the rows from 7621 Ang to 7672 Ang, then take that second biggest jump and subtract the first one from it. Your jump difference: 2.8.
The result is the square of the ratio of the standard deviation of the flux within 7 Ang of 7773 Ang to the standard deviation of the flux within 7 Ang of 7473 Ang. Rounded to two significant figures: 3.7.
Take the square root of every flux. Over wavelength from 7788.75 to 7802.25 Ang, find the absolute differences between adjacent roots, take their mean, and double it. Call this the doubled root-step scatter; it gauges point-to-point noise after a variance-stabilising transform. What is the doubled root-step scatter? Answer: 0.16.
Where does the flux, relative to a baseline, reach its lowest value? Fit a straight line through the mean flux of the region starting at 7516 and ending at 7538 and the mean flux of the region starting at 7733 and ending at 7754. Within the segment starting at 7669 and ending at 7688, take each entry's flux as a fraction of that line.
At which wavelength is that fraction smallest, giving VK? 7680.0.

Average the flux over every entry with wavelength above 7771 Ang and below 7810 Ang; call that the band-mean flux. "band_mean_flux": 45.8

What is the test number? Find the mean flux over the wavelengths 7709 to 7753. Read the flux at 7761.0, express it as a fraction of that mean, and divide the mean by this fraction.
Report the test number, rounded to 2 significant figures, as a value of 45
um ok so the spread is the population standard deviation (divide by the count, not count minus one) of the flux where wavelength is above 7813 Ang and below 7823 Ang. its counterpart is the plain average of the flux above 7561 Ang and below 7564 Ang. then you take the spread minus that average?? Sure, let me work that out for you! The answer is -46.5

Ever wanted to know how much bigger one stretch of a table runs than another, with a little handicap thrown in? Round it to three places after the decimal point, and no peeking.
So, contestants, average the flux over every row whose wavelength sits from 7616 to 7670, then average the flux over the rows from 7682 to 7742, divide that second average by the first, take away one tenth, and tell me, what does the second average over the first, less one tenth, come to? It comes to 0.896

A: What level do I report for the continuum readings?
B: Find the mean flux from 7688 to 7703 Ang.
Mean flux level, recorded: 45.8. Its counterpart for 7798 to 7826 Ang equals 45.8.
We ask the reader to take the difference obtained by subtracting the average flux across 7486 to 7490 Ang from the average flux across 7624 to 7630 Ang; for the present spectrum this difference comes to -1.8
